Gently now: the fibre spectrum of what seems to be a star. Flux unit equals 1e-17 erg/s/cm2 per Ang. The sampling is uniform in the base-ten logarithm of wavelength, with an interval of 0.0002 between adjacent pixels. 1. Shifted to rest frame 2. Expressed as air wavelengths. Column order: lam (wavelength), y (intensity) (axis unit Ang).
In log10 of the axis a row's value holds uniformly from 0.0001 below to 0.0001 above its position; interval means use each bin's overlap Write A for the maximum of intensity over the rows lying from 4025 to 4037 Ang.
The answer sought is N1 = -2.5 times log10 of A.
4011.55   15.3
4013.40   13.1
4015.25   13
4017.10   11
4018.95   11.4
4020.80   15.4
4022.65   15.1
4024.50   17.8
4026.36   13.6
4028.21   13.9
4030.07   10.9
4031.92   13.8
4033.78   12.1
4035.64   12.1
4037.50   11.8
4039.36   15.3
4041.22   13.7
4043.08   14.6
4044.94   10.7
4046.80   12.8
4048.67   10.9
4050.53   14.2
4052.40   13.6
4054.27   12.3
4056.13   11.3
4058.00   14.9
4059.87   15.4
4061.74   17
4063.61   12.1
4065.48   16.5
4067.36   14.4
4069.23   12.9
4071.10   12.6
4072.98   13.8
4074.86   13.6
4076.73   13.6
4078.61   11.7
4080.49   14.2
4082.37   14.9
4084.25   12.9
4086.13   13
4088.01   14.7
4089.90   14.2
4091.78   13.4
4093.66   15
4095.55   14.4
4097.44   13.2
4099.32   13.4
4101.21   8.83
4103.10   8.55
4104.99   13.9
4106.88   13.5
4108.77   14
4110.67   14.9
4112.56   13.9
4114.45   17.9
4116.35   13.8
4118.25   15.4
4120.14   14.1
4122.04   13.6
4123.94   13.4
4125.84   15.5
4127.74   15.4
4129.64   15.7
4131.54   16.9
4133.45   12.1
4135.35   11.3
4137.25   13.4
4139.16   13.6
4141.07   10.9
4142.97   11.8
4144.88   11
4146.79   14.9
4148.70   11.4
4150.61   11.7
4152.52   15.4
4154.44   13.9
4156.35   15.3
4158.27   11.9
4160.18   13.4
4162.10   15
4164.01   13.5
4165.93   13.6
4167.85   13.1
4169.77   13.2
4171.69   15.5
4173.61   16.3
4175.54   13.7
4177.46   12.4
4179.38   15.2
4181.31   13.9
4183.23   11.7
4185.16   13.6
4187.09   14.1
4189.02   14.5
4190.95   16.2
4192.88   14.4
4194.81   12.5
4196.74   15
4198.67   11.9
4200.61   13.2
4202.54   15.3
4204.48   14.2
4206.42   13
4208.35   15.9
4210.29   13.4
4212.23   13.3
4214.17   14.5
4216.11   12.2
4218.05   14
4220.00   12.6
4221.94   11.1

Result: -2.86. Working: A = 13.9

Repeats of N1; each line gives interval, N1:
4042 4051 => -2.91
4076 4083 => -2.93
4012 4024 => -2.97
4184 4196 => -3.02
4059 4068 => -3.08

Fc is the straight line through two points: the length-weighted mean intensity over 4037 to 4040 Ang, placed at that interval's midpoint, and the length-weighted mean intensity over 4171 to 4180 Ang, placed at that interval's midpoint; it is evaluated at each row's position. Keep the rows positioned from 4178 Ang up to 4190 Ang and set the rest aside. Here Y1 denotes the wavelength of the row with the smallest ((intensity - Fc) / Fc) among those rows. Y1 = 4183.23 Ang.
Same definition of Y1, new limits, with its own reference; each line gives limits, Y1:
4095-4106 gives 4103.10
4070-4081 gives 4078.61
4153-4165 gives 4158.27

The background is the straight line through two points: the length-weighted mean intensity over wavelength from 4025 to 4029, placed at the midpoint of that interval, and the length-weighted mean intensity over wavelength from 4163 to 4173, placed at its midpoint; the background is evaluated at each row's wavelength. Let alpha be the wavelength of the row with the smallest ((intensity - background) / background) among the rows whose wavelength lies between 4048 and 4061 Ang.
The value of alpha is 4048.67 Ang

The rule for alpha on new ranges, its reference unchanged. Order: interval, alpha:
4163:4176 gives 4167.85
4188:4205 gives 4198.67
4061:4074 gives 4063.61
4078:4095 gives 4078.61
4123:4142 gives 4141.07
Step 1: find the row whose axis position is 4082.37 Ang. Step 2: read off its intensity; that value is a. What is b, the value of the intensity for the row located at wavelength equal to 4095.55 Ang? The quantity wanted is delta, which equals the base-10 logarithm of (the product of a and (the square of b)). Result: 3.49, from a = 14.9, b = 14.4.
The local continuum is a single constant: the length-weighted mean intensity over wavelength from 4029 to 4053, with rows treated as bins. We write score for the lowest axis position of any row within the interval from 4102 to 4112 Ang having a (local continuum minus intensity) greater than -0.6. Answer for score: 4103.10 Ang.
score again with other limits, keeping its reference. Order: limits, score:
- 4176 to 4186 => 4177.46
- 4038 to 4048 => 4044.94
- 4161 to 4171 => 4167.85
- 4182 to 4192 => 4183.23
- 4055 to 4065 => 4056.13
